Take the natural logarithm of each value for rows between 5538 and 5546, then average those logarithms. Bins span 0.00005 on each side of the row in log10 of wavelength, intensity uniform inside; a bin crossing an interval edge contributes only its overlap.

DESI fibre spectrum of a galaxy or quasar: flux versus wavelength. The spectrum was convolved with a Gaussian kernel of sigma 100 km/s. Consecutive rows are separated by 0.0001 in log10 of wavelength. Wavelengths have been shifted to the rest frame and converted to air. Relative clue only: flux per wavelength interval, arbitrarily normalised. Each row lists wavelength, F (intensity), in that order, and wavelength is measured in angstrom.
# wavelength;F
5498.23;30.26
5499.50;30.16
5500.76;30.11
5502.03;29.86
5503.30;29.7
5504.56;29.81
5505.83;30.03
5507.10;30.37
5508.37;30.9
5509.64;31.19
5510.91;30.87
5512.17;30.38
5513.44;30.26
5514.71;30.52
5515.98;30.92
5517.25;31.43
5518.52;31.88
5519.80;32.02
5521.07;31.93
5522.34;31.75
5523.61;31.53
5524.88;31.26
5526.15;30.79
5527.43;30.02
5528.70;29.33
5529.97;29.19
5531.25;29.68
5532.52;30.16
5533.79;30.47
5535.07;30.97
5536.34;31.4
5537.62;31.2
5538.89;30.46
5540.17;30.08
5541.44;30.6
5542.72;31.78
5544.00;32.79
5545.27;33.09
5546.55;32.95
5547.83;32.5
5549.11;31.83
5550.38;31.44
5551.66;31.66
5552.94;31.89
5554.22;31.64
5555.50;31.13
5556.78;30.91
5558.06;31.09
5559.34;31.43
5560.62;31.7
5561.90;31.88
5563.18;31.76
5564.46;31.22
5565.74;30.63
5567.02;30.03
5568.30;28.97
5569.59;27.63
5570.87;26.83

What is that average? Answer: 3.45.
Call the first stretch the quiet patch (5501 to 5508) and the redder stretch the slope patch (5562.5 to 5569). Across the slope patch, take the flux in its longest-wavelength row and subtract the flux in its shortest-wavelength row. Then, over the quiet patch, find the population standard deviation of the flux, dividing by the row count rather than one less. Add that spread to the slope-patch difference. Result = -2.6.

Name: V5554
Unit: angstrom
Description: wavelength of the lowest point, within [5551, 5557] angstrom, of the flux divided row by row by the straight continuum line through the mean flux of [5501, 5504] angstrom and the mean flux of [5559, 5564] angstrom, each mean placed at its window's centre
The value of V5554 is 5556.78 angstrom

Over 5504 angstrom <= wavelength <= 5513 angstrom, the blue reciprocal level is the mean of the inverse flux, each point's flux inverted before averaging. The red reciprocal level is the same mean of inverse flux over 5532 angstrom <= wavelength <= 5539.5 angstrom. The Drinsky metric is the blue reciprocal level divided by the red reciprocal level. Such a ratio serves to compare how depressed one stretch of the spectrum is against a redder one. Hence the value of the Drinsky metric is 1.01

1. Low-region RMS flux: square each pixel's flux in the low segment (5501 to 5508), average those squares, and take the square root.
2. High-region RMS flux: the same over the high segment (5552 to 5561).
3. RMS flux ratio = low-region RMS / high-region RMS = 0.95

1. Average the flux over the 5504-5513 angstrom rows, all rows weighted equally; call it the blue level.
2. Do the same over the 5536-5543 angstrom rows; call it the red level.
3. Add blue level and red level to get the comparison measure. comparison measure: 61.4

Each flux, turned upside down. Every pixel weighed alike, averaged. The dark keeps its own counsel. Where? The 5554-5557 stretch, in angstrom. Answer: 0.0320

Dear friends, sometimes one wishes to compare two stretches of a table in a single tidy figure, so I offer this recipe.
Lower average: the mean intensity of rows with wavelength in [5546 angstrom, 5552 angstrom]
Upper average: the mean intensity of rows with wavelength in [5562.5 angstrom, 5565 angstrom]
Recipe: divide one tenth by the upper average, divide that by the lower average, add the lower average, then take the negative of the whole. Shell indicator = -32.1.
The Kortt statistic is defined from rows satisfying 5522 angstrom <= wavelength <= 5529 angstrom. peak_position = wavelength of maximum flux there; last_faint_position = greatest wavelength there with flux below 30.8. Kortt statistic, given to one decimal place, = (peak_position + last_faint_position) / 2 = 5525.5 angstrom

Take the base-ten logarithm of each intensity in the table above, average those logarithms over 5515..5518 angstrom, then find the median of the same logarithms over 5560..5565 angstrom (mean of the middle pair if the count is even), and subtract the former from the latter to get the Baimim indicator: 0.008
